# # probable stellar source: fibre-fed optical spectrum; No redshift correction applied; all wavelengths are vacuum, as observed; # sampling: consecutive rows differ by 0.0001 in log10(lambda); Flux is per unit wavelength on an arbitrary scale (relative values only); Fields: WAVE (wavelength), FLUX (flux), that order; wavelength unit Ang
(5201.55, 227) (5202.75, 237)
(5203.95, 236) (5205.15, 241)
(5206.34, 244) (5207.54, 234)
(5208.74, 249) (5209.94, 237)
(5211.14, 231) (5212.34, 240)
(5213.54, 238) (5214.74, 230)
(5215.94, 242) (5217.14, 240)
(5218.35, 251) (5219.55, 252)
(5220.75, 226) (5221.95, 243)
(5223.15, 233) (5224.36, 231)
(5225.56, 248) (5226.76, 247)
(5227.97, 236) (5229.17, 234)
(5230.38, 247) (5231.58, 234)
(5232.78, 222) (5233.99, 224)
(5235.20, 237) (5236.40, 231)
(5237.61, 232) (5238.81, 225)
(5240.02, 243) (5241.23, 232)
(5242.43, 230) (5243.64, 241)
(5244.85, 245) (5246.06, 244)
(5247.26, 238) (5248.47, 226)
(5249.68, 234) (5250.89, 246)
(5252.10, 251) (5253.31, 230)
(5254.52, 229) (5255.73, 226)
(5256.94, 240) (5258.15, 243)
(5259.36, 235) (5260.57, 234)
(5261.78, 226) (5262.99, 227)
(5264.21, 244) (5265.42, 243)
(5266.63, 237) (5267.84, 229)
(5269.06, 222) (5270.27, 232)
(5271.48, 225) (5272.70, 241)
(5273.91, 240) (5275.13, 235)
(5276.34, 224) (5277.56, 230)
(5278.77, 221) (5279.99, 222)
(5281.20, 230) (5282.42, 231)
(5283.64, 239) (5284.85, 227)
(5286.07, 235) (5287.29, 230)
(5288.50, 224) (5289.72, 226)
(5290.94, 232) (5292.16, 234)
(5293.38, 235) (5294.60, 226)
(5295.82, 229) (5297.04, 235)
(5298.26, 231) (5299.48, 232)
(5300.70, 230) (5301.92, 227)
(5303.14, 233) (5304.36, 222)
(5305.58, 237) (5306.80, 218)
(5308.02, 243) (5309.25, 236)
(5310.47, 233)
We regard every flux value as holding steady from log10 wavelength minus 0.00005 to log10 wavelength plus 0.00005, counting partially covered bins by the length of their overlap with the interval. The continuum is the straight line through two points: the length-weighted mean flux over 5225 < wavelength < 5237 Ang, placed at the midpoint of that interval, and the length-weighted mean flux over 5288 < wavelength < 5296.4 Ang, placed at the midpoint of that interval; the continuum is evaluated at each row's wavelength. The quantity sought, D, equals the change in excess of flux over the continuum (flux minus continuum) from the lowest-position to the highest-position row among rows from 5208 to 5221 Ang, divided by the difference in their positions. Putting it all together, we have -1.81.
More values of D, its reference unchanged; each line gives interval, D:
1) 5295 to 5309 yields 1.26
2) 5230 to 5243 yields -1.30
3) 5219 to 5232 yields -1.39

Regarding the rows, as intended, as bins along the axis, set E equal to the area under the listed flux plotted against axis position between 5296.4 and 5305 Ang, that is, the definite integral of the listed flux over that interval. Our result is 1979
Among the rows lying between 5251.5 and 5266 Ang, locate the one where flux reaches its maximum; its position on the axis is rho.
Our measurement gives 5252.10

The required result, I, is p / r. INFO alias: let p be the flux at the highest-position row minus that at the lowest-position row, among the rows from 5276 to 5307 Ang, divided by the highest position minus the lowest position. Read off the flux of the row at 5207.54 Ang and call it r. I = -0.0008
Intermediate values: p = -0.20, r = 234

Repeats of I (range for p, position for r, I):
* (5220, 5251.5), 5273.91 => 0.0028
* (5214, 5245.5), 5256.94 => 0.0021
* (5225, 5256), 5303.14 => -0.0031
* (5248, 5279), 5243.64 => -0.0007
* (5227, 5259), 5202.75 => 0.0010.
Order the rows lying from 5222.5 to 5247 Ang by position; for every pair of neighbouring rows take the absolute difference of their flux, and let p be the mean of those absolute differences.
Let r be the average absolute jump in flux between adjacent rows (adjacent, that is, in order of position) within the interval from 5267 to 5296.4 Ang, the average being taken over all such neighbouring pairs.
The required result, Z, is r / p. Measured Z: 0.81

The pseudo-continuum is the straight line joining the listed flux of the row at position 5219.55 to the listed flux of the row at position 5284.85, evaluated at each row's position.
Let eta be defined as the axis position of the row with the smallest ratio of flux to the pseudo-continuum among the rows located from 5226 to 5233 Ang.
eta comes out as 5232.78 Ang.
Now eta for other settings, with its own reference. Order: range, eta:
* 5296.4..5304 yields 5301.92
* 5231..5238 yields 5232.78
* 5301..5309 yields 5306.80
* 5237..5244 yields 5238.81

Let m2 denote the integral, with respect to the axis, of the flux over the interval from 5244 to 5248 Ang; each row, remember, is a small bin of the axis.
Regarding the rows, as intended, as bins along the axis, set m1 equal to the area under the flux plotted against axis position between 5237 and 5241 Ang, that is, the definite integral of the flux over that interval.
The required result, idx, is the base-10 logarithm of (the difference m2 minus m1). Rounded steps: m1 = 932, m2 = 967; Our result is 1.6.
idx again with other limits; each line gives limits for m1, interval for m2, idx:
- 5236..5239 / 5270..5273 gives 0.7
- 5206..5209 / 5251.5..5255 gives 2.0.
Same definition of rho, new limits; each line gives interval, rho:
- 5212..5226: 5219.55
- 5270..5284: 5272.70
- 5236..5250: 5244.85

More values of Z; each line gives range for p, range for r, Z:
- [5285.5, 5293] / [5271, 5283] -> 1.53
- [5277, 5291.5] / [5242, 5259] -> 1.29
